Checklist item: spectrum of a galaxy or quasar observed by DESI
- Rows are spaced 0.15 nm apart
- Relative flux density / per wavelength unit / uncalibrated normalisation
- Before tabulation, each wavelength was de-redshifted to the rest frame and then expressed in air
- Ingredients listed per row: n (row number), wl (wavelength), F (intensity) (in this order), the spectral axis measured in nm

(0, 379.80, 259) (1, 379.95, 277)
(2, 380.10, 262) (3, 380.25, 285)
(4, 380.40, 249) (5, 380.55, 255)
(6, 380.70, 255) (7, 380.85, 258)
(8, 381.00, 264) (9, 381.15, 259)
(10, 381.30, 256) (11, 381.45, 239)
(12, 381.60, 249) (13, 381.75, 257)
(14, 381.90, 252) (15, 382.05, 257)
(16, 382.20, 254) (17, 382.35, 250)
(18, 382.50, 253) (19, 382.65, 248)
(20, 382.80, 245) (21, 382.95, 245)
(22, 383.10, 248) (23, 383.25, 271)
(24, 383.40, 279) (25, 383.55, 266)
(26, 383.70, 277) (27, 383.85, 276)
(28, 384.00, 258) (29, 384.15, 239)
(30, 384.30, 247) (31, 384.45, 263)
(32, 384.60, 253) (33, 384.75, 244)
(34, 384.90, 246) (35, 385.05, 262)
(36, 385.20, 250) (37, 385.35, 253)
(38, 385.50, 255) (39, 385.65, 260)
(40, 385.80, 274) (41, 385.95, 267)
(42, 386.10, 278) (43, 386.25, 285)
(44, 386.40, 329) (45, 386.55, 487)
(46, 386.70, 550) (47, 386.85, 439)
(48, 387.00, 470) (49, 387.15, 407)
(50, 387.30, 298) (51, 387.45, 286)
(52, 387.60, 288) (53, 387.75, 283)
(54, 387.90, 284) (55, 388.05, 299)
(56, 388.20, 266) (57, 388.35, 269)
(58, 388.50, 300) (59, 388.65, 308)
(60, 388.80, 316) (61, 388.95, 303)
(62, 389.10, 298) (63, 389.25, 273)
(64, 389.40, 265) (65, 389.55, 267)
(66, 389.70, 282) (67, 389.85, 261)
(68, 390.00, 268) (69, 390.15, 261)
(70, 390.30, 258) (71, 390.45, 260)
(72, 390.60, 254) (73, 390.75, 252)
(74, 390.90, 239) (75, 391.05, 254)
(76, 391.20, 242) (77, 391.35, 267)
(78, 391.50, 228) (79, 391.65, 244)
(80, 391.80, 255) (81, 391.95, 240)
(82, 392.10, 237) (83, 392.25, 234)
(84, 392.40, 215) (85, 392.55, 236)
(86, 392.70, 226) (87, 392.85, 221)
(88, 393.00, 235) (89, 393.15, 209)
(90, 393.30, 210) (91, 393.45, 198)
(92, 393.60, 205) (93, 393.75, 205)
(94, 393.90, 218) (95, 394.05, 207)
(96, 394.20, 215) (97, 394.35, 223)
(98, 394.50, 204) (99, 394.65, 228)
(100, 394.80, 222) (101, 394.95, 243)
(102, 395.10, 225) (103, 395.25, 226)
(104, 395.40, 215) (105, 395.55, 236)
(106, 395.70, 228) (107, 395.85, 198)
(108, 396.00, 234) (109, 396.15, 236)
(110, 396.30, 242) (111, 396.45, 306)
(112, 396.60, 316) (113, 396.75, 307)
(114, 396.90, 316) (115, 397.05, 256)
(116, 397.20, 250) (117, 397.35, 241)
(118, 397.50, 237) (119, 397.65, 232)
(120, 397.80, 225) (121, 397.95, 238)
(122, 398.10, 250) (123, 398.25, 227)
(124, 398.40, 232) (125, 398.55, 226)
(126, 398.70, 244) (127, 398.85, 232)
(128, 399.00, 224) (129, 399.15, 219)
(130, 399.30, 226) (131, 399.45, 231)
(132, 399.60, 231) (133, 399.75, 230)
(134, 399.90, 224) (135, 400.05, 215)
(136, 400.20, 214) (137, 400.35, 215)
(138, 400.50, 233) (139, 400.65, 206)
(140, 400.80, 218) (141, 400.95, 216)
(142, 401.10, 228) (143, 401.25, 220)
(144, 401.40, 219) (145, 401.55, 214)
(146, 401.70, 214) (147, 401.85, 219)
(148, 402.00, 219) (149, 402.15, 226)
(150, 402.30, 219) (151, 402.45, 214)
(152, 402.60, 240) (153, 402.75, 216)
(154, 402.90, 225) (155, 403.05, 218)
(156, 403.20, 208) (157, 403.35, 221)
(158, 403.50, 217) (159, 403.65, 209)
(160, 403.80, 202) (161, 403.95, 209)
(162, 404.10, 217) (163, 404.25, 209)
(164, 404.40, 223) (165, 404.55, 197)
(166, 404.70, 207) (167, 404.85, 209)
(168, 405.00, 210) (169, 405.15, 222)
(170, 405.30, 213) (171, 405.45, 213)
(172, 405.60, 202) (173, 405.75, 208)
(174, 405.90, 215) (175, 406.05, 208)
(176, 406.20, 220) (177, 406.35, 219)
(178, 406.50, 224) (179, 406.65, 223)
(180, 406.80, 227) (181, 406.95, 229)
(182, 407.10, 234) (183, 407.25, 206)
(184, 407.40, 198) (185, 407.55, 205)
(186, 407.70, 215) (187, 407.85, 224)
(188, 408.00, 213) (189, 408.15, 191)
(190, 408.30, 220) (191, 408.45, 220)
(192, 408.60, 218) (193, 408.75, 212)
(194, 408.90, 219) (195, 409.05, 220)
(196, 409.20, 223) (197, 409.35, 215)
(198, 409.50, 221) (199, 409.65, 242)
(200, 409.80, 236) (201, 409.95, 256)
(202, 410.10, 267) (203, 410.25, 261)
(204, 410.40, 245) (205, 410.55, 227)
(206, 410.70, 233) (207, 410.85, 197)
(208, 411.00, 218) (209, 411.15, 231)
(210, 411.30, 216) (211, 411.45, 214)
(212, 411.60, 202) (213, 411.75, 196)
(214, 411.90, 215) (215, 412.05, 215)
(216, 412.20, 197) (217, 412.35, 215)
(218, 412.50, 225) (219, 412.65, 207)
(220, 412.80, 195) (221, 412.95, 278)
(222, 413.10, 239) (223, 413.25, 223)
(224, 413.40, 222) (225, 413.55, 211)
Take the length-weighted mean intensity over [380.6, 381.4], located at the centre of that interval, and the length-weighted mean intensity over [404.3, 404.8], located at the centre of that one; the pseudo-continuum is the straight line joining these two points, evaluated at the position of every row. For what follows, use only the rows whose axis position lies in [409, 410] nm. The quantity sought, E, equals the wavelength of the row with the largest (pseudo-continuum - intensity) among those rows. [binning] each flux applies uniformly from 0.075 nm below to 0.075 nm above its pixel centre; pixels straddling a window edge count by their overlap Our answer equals 409.35 nm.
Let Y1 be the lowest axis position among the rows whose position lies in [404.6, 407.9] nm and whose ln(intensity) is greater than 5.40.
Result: 405.15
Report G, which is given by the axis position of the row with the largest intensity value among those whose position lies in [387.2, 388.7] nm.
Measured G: 388.65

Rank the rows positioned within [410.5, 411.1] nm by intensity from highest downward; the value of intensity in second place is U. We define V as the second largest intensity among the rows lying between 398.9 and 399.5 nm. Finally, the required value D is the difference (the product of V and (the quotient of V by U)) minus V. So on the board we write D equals -1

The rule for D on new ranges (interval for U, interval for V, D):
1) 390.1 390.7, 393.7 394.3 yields -37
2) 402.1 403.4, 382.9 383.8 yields 63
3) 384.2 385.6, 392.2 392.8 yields -25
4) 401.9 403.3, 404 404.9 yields -9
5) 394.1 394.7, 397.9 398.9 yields 23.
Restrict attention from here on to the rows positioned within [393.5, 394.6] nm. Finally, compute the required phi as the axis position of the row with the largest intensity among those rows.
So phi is 394.35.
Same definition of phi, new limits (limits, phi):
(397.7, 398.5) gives 398.10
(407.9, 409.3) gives 409.20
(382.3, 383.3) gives 383.25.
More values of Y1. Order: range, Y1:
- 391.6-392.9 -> 391.65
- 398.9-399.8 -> 399.00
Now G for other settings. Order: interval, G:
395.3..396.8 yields 396.60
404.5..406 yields 405.15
